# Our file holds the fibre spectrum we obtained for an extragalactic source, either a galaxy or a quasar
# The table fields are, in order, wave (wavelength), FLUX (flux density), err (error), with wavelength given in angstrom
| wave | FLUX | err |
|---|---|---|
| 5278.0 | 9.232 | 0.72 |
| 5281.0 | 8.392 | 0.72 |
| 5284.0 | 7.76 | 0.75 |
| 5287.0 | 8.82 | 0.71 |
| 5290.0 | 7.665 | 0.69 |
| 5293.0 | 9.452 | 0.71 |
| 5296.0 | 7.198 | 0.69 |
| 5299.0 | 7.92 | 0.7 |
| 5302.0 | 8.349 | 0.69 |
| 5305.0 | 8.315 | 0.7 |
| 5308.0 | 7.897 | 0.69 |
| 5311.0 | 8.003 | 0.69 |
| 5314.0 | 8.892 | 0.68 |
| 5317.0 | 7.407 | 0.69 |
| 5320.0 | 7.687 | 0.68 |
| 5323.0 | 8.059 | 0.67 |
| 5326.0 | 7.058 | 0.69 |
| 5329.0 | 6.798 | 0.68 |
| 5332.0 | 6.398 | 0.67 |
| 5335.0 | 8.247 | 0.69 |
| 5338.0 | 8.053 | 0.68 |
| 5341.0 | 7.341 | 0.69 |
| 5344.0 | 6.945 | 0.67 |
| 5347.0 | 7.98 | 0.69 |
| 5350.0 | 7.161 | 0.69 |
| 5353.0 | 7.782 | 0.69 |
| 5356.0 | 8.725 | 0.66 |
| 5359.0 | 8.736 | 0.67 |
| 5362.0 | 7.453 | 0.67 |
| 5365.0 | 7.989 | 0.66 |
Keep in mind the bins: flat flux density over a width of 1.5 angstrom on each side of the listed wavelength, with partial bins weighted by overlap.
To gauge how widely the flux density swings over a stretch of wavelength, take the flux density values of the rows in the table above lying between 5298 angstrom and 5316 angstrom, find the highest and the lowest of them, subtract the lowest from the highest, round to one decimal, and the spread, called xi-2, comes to 1.0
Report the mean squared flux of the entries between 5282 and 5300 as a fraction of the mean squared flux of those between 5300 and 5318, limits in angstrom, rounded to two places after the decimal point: 1.00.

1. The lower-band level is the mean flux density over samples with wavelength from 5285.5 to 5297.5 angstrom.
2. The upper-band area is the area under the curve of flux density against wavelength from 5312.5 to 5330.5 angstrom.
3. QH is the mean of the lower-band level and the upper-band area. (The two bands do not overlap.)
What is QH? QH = 73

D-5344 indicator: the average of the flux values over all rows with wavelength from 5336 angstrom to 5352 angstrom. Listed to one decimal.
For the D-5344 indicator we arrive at 7.5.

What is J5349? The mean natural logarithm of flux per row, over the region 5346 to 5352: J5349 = 2.02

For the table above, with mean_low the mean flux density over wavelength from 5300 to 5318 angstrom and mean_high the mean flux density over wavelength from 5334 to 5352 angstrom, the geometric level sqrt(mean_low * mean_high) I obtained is 7.9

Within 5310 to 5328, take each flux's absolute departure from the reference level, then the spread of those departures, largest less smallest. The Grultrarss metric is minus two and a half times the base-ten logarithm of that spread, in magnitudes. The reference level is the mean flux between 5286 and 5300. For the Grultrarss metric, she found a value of 0.0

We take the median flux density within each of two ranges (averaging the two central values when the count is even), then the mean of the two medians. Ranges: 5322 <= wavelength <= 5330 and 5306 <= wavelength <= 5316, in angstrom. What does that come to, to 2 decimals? 7.53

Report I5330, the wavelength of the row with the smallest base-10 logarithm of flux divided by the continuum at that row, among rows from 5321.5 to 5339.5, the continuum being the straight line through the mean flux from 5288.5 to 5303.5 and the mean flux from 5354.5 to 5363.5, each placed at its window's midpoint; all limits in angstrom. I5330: 5332.0 angstrom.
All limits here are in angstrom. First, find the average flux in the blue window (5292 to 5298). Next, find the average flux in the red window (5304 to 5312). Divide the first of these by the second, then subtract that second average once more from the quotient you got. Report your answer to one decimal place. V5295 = -7.0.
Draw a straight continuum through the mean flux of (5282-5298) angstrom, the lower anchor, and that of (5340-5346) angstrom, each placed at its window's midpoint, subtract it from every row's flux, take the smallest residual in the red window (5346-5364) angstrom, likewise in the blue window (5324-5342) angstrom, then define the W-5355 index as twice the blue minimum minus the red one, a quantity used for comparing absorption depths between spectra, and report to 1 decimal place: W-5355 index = -2.1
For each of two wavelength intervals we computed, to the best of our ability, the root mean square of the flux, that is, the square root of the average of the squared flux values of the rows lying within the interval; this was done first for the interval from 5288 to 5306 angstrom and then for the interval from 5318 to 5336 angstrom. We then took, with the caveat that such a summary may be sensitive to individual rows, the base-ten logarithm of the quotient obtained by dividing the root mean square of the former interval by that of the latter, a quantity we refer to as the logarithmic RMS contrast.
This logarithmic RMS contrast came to 0.043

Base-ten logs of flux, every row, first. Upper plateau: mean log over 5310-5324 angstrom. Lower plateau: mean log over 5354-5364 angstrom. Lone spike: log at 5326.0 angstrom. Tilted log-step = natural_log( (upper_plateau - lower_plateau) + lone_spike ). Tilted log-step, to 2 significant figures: -0.18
